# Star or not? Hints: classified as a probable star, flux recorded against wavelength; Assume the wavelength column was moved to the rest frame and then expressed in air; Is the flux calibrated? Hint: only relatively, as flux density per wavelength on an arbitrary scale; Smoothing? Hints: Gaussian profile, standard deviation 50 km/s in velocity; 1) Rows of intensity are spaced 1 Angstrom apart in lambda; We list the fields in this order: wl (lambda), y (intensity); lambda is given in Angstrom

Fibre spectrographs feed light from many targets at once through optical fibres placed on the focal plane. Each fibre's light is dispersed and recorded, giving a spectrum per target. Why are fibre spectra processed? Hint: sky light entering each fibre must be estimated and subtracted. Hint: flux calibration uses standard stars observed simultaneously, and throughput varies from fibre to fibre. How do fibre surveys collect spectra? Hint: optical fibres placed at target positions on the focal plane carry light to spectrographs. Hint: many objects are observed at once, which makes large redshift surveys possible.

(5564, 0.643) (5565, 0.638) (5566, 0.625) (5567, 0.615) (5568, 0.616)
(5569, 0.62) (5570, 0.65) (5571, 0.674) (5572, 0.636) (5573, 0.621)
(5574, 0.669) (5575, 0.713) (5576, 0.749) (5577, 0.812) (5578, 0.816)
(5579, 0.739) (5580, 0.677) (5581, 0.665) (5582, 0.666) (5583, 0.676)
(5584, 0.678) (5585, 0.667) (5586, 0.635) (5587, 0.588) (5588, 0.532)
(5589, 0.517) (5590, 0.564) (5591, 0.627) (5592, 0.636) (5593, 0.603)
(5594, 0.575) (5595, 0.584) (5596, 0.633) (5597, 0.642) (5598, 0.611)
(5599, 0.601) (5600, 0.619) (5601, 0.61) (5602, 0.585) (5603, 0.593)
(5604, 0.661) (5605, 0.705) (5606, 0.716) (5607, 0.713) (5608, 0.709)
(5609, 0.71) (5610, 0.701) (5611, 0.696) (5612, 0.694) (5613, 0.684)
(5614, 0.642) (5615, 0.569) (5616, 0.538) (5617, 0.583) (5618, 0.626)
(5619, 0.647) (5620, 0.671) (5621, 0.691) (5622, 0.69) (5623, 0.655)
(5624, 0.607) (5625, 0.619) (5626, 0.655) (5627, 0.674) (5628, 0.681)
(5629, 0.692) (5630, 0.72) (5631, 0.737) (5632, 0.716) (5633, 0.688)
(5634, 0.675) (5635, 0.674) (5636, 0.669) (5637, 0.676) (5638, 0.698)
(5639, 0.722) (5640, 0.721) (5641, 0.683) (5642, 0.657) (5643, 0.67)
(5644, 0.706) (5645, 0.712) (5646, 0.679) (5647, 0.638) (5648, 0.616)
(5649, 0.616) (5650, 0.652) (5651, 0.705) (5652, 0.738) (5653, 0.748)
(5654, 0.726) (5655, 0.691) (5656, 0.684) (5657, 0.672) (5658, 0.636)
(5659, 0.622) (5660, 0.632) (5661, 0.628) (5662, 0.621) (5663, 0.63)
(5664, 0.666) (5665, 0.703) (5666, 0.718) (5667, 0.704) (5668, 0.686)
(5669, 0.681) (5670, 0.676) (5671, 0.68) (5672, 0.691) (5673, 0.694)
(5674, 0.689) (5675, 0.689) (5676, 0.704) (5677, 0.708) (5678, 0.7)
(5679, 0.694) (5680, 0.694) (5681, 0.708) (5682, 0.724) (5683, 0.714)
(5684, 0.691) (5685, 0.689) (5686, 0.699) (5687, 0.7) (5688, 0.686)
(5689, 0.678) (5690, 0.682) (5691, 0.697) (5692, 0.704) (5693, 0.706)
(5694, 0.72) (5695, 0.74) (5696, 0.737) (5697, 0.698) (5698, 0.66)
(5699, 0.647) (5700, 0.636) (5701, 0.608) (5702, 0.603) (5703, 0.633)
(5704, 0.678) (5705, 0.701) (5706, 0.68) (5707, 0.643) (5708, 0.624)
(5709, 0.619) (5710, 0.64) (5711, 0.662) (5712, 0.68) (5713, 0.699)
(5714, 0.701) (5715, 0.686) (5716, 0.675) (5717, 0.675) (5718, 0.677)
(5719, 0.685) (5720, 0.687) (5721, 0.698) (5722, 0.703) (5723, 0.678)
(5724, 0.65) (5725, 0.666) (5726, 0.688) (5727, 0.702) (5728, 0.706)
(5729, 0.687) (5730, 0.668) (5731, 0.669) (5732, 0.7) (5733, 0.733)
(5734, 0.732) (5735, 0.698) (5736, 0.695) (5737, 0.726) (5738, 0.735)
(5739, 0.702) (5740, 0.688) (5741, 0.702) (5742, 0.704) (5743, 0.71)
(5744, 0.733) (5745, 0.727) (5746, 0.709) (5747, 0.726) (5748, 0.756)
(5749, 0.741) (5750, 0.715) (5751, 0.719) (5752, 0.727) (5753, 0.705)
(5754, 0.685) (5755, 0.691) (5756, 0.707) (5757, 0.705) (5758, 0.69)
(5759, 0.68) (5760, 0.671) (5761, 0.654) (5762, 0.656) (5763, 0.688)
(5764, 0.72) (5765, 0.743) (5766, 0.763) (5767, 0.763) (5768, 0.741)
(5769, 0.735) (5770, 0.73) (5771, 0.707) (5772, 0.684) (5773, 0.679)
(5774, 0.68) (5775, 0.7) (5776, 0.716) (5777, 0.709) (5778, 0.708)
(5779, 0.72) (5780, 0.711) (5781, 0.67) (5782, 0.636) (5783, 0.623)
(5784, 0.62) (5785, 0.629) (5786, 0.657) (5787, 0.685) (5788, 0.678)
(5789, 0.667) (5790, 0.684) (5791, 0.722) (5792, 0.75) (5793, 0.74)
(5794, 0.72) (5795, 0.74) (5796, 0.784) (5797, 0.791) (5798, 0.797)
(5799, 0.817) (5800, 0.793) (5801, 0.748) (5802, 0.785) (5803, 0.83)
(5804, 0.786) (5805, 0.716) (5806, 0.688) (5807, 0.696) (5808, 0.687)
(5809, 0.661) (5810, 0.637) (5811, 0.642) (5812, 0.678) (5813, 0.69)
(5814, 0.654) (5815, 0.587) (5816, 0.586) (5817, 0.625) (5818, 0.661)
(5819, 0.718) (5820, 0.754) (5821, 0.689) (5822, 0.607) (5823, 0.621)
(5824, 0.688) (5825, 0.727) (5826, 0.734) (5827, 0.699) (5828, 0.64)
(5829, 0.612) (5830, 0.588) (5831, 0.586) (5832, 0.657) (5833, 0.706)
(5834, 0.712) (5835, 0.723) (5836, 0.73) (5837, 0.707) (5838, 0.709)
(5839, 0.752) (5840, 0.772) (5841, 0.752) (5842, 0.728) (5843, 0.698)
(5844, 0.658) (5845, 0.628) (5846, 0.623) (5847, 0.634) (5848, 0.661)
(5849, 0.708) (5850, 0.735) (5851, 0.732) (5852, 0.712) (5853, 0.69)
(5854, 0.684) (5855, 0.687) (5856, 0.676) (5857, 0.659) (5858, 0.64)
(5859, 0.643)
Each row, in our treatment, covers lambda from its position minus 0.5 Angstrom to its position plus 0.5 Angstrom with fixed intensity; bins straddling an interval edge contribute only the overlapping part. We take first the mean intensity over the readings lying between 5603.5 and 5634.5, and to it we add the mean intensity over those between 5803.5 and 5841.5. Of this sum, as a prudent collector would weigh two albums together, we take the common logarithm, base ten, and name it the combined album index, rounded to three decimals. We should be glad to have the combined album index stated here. 0.131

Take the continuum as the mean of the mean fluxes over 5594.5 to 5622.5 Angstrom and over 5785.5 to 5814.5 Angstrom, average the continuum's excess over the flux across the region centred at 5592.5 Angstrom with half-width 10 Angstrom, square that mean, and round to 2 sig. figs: 0.0057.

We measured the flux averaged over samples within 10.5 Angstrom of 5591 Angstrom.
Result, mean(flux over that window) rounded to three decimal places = 0.616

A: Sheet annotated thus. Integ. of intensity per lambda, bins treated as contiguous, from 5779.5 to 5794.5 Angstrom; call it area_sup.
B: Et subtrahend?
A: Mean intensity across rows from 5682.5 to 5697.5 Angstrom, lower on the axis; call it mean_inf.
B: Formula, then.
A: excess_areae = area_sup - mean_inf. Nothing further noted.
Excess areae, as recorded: 9.5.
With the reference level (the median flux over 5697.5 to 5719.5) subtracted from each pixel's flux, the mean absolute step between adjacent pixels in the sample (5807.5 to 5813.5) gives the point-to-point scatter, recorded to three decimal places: 0.021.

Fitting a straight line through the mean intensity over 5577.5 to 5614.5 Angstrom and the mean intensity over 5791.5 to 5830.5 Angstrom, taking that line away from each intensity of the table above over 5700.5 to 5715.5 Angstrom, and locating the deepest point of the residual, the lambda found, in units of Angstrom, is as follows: 5702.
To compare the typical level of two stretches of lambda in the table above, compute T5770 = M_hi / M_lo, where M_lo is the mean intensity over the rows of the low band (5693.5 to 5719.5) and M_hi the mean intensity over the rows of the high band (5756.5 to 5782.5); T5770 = 1.05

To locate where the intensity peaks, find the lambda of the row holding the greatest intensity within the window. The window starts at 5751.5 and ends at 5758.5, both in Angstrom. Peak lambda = 5752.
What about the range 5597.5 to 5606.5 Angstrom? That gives 5606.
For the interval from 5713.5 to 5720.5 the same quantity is 5714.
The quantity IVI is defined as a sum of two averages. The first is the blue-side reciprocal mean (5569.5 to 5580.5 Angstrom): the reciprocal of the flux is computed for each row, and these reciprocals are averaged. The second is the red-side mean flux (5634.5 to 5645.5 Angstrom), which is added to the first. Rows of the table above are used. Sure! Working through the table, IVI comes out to 2.12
